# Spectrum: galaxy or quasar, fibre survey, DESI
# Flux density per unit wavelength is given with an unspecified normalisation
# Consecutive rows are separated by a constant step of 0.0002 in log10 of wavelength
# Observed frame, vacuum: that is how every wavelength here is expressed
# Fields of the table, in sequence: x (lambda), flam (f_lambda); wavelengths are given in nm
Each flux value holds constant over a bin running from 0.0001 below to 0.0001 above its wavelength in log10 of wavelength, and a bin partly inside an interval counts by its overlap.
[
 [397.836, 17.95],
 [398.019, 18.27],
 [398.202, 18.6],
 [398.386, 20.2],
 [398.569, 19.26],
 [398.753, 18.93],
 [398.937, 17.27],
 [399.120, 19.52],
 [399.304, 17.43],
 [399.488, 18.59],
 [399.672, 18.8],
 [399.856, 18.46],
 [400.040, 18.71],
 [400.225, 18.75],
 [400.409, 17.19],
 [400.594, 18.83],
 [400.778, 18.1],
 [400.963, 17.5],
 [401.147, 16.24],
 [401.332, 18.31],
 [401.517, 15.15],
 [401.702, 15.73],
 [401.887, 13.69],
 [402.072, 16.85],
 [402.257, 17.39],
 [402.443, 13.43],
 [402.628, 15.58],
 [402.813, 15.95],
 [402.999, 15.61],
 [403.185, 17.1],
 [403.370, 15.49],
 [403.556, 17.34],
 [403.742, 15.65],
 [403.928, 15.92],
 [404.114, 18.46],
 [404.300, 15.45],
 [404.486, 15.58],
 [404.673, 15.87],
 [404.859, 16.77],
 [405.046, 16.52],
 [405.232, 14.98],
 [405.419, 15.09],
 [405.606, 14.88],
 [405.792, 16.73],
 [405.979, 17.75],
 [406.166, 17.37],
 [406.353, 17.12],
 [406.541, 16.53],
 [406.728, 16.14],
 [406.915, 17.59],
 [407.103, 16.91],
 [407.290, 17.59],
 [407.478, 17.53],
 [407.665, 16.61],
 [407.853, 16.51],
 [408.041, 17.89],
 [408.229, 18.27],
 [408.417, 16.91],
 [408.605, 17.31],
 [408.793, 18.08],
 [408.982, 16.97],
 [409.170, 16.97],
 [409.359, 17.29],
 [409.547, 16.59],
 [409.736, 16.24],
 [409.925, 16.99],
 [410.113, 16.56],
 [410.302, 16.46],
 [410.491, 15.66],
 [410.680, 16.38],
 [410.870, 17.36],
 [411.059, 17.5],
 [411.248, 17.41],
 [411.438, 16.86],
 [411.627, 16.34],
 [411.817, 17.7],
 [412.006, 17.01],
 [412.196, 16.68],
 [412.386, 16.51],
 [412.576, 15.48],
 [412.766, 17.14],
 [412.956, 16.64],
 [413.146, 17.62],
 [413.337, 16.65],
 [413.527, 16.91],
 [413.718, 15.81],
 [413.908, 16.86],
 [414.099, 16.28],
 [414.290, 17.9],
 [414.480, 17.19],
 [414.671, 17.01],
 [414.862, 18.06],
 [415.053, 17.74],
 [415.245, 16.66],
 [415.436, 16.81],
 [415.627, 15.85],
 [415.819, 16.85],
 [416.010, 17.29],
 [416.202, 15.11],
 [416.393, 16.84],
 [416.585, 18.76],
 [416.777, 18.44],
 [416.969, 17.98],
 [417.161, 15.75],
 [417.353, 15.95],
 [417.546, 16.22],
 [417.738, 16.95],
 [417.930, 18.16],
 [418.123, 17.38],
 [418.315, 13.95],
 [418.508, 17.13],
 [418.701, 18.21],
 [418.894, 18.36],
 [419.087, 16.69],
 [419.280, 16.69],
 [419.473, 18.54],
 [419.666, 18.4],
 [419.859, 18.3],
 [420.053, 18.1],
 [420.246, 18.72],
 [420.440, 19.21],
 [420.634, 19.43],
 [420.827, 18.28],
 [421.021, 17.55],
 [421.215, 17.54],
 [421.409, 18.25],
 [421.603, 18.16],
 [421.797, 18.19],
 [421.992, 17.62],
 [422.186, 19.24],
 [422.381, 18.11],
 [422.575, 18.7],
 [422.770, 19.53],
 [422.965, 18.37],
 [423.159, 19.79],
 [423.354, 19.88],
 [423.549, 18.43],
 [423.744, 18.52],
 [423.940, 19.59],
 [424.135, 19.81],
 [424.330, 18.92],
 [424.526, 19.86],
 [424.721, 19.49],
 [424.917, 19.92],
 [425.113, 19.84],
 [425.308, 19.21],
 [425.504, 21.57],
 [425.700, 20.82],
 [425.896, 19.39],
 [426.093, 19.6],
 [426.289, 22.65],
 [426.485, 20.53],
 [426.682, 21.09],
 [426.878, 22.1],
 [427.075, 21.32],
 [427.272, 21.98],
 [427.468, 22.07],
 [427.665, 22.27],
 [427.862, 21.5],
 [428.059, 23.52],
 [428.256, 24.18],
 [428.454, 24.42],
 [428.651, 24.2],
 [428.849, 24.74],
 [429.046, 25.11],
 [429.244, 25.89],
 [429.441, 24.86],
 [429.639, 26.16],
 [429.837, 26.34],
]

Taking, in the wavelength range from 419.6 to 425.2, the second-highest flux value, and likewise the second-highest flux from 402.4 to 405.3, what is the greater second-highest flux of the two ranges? 19.9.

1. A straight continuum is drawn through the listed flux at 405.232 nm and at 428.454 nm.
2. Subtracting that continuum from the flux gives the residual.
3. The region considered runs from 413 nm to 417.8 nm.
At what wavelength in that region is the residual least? 416.202 nm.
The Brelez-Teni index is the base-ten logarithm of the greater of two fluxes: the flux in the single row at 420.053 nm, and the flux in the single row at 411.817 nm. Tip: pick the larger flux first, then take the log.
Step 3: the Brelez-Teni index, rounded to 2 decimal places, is 1.26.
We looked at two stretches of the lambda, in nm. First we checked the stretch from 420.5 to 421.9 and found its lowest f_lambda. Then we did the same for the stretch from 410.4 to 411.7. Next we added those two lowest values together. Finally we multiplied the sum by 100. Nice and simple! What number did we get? 3320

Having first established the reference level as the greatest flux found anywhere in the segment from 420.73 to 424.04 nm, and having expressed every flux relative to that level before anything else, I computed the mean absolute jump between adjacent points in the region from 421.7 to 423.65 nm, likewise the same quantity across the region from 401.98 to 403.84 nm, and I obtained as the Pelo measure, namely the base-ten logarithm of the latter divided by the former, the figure 0.20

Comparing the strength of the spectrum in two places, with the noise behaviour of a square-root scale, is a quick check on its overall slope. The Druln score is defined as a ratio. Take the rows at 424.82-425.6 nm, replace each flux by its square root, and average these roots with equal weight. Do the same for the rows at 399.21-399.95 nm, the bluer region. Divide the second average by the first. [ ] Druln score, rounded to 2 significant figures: 0.95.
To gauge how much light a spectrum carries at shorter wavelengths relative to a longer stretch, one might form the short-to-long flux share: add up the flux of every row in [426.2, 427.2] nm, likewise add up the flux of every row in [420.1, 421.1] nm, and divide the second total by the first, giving 0.87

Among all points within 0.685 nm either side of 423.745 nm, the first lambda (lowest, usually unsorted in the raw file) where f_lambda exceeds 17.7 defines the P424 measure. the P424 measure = 423.159 nm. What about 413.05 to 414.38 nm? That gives 414.290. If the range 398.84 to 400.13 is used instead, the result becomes 399.120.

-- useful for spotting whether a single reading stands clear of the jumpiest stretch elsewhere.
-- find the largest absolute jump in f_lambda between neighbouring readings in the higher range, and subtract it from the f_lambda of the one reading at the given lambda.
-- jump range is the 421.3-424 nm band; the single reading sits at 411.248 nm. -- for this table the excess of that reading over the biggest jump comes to 15.8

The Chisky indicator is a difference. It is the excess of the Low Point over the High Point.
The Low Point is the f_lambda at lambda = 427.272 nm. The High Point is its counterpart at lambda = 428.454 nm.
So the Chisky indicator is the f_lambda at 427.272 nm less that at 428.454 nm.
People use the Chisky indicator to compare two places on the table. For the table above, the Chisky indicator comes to -2.4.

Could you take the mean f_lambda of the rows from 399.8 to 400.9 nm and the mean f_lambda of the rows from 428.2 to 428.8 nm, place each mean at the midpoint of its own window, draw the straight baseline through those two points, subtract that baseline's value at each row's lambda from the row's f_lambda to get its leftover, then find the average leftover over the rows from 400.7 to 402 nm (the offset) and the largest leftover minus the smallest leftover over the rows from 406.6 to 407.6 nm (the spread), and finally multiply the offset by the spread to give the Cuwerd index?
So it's -3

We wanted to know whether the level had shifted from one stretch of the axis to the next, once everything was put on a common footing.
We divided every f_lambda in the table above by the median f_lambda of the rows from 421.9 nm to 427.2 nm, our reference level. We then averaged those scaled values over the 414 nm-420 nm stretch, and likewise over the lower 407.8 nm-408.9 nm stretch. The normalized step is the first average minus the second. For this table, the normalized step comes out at -0.02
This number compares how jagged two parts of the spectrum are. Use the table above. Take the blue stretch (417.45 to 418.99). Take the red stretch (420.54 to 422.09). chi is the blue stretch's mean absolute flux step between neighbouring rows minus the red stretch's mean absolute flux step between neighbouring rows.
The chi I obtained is 1.0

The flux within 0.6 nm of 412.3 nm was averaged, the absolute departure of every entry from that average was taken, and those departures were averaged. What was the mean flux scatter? 0.53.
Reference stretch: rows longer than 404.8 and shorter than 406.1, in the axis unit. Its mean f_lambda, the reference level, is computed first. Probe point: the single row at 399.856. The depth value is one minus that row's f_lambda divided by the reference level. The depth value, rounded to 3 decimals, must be -0.146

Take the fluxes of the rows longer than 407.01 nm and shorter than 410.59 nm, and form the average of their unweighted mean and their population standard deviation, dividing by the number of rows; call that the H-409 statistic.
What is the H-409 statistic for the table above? 8.8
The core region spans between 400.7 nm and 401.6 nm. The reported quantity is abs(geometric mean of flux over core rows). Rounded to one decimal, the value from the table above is 17.0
